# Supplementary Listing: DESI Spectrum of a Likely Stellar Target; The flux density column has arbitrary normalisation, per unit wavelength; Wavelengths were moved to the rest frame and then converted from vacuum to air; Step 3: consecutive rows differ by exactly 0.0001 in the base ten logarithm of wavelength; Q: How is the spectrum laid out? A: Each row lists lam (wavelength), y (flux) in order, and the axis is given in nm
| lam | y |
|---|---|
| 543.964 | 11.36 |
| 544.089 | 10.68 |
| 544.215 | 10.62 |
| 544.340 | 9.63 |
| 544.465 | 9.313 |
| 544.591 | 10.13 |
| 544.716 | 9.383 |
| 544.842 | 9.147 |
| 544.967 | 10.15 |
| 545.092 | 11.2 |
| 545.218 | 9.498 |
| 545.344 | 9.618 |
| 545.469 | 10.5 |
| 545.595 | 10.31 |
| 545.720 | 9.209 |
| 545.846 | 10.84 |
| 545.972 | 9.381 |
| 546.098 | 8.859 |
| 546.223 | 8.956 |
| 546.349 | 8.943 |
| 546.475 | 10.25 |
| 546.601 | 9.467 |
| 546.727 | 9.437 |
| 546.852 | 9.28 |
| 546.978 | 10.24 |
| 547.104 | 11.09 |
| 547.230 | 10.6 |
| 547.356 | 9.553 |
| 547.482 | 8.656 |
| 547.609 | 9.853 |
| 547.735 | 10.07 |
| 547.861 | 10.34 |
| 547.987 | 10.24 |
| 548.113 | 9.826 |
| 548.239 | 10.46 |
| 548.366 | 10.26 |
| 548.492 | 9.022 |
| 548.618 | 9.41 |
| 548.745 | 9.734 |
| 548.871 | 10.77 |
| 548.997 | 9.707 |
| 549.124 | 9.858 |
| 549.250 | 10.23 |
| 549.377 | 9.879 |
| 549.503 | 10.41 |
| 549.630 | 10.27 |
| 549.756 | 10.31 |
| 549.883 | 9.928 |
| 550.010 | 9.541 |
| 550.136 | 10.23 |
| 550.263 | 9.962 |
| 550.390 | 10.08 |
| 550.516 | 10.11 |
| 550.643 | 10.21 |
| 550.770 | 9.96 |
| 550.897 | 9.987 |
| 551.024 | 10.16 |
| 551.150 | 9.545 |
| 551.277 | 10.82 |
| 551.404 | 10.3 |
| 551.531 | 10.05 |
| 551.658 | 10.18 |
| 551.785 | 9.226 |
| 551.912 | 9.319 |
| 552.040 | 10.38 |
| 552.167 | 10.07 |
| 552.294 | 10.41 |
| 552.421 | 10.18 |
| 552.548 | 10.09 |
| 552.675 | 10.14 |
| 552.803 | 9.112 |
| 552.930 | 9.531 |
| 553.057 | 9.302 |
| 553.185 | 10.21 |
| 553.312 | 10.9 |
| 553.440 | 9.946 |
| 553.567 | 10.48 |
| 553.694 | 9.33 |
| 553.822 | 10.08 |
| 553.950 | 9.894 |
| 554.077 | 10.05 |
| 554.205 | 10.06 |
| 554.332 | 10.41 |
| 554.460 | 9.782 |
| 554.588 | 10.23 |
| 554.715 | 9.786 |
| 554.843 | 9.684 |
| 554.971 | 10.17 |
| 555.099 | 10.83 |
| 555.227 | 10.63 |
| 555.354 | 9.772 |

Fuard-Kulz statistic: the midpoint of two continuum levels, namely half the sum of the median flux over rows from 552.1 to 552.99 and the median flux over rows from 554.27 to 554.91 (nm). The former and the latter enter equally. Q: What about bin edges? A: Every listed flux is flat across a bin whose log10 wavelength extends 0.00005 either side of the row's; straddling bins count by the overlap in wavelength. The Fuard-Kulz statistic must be 9.9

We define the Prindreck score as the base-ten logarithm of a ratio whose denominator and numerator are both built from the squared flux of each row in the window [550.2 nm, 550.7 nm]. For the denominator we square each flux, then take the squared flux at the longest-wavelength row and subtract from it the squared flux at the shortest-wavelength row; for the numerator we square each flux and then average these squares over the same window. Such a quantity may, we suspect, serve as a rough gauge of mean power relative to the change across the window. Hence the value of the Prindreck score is 1.3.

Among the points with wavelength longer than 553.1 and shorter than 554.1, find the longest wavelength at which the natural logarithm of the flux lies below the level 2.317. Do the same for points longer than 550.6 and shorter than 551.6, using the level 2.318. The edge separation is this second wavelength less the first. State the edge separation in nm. -2.55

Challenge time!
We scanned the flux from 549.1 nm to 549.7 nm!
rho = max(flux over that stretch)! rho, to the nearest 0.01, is 10.41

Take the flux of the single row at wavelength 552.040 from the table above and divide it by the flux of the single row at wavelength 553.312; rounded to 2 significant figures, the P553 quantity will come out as 0.95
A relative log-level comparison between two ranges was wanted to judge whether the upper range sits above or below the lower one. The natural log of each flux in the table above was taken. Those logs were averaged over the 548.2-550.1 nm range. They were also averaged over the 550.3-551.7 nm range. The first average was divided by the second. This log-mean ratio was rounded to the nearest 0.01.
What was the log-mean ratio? 0.99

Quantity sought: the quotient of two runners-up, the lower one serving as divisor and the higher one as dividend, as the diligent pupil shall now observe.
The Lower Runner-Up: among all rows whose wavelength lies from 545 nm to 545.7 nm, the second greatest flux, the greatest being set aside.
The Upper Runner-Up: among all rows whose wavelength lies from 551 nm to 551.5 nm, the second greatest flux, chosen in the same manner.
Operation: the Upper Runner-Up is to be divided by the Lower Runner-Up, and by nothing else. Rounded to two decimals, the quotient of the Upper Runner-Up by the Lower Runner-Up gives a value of 0.98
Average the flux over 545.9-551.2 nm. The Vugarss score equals 9.9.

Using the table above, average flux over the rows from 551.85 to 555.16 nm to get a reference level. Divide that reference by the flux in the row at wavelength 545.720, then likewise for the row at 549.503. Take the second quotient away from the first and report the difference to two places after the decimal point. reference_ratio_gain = 0.13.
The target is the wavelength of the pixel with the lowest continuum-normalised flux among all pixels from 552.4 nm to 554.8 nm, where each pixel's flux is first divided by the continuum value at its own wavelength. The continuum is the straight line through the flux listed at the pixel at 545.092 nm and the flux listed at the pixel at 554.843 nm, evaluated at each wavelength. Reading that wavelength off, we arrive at 552.803 nm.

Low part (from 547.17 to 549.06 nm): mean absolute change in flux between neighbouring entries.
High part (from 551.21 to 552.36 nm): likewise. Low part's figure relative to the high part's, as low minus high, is 0.19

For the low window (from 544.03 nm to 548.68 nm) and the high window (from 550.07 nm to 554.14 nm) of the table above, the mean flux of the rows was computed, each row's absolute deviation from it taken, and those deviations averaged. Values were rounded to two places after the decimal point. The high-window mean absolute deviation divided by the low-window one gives 0.55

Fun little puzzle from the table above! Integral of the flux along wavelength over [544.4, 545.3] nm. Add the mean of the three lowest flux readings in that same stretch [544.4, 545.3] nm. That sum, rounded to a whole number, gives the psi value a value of 18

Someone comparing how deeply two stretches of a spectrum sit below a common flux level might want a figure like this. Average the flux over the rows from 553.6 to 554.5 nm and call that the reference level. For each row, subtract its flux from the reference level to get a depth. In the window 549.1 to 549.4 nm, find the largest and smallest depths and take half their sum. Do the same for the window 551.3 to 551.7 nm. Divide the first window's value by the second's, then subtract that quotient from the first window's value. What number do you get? -0.5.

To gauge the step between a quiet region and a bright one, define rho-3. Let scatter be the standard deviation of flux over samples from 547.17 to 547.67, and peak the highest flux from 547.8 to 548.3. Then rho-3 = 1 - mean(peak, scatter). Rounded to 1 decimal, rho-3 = -4.6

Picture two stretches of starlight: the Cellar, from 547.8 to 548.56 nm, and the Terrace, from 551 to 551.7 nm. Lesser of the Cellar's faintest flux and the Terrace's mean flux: 9.02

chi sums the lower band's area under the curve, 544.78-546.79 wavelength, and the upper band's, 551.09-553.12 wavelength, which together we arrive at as 39.7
